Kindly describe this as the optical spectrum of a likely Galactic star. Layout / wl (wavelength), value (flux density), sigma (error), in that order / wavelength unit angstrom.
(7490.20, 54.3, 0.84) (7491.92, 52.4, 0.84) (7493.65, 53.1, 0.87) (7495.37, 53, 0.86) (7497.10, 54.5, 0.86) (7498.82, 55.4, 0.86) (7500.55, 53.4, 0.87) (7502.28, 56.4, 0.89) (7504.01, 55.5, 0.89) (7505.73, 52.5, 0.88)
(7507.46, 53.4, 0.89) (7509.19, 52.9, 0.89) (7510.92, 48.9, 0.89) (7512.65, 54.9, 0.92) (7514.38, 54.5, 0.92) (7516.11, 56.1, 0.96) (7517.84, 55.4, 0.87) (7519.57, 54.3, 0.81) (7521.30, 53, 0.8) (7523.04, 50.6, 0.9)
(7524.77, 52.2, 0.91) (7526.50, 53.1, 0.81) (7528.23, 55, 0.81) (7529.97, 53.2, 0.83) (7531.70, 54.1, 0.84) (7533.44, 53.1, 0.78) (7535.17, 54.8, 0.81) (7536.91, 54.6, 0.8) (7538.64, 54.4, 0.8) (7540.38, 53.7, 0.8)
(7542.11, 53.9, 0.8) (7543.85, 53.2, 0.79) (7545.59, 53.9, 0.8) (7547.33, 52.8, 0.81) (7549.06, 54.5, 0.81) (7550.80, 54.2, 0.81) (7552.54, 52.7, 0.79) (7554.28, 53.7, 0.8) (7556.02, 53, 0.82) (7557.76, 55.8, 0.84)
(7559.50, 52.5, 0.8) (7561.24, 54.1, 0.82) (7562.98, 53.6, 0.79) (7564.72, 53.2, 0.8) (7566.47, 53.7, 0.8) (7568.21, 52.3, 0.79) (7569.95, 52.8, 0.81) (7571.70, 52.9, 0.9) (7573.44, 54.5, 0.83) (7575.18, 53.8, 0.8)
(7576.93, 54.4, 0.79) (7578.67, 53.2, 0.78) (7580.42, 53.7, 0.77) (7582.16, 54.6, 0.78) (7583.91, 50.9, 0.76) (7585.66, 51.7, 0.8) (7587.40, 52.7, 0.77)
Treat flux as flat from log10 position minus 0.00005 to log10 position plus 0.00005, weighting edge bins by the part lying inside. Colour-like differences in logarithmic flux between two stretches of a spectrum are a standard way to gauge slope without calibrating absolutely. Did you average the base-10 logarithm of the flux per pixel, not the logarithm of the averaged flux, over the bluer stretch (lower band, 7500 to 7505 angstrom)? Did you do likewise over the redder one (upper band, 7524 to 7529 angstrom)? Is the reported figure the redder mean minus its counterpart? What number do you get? -0.013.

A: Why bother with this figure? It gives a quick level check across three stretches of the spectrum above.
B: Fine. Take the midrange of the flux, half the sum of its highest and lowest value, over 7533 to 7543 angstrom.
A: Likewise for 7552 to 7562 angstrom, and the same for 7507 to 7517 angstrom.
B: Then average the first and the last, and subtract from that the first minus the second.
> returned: 53.4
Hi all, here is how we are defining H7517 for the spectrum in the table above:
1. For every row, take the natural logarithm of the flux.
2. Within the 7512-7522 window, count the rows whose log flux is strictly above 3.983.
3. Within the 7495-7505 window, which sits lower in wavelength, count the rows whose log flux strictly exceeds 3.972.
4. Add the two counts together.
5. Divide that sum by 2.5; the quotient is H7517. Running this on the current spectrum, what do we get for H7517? 4.00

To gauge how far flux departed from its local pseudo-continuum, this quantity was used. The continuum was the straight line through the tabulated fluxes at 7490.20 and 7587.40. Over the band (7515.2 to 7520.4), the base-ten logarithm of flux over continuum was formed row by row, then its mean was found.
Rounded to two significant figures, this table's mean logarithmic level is 0.011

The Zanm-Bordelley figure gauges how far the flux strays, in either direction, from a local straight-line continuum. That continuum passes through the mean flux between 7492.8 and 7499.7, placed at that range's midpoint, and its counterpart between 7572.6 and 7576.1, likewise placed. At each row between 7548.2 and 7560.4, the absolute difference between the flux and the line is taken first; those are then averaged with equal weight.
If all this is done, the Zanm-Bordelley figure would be 1.0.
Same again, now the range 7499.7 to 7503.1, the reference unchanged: 1.5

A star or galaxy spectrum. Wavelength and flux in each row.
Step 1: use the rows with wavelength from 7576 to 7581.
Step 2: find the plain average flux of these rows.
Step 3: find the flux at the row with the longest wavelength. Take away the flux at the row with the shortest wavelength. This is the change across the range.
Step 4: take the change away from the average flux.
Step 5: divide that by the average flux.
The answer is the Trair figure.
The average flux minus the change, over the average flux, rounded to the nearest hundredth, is 1.01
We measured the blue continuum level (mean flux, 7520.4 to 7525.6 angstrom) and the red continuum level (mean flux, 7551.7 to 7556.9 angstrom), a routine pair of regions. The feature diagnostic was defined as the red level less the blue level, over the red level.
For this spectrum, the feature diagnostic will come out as 0.023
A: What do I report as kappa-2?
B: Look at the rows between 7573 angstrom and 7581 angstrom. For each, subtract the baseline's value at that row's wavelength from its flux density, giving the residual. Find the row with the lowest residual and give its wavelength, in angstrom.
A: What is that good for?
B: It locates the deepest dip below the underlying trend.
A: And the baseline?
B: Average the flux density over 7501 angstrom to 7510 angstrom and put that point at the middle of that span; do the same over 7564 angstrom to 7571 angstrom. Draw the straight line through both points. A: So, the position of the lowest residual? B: 7578.67 angstrom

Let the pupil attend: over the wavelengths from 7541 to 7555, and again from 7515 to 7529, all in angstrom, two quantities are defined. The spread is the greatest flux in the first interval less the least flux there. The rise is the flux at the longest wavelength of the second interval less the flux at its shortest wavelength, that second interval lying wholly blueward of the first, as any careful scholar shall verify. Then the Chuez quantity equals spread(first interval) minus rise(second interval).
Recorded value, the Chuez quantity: 2.9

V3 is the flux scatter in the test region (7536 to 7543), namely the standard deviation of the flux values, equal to 0.4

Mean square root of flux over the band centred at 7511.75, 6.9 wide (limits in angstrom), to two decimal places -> 7.26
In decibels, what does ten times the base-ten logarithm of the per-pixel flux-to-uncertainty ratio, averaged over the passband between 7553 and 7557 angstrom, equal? 18.2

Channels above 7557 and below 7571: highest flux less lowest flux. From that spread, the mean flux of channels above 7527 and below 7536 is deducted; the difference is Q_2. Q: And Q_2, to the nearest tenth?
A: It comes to -50.5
